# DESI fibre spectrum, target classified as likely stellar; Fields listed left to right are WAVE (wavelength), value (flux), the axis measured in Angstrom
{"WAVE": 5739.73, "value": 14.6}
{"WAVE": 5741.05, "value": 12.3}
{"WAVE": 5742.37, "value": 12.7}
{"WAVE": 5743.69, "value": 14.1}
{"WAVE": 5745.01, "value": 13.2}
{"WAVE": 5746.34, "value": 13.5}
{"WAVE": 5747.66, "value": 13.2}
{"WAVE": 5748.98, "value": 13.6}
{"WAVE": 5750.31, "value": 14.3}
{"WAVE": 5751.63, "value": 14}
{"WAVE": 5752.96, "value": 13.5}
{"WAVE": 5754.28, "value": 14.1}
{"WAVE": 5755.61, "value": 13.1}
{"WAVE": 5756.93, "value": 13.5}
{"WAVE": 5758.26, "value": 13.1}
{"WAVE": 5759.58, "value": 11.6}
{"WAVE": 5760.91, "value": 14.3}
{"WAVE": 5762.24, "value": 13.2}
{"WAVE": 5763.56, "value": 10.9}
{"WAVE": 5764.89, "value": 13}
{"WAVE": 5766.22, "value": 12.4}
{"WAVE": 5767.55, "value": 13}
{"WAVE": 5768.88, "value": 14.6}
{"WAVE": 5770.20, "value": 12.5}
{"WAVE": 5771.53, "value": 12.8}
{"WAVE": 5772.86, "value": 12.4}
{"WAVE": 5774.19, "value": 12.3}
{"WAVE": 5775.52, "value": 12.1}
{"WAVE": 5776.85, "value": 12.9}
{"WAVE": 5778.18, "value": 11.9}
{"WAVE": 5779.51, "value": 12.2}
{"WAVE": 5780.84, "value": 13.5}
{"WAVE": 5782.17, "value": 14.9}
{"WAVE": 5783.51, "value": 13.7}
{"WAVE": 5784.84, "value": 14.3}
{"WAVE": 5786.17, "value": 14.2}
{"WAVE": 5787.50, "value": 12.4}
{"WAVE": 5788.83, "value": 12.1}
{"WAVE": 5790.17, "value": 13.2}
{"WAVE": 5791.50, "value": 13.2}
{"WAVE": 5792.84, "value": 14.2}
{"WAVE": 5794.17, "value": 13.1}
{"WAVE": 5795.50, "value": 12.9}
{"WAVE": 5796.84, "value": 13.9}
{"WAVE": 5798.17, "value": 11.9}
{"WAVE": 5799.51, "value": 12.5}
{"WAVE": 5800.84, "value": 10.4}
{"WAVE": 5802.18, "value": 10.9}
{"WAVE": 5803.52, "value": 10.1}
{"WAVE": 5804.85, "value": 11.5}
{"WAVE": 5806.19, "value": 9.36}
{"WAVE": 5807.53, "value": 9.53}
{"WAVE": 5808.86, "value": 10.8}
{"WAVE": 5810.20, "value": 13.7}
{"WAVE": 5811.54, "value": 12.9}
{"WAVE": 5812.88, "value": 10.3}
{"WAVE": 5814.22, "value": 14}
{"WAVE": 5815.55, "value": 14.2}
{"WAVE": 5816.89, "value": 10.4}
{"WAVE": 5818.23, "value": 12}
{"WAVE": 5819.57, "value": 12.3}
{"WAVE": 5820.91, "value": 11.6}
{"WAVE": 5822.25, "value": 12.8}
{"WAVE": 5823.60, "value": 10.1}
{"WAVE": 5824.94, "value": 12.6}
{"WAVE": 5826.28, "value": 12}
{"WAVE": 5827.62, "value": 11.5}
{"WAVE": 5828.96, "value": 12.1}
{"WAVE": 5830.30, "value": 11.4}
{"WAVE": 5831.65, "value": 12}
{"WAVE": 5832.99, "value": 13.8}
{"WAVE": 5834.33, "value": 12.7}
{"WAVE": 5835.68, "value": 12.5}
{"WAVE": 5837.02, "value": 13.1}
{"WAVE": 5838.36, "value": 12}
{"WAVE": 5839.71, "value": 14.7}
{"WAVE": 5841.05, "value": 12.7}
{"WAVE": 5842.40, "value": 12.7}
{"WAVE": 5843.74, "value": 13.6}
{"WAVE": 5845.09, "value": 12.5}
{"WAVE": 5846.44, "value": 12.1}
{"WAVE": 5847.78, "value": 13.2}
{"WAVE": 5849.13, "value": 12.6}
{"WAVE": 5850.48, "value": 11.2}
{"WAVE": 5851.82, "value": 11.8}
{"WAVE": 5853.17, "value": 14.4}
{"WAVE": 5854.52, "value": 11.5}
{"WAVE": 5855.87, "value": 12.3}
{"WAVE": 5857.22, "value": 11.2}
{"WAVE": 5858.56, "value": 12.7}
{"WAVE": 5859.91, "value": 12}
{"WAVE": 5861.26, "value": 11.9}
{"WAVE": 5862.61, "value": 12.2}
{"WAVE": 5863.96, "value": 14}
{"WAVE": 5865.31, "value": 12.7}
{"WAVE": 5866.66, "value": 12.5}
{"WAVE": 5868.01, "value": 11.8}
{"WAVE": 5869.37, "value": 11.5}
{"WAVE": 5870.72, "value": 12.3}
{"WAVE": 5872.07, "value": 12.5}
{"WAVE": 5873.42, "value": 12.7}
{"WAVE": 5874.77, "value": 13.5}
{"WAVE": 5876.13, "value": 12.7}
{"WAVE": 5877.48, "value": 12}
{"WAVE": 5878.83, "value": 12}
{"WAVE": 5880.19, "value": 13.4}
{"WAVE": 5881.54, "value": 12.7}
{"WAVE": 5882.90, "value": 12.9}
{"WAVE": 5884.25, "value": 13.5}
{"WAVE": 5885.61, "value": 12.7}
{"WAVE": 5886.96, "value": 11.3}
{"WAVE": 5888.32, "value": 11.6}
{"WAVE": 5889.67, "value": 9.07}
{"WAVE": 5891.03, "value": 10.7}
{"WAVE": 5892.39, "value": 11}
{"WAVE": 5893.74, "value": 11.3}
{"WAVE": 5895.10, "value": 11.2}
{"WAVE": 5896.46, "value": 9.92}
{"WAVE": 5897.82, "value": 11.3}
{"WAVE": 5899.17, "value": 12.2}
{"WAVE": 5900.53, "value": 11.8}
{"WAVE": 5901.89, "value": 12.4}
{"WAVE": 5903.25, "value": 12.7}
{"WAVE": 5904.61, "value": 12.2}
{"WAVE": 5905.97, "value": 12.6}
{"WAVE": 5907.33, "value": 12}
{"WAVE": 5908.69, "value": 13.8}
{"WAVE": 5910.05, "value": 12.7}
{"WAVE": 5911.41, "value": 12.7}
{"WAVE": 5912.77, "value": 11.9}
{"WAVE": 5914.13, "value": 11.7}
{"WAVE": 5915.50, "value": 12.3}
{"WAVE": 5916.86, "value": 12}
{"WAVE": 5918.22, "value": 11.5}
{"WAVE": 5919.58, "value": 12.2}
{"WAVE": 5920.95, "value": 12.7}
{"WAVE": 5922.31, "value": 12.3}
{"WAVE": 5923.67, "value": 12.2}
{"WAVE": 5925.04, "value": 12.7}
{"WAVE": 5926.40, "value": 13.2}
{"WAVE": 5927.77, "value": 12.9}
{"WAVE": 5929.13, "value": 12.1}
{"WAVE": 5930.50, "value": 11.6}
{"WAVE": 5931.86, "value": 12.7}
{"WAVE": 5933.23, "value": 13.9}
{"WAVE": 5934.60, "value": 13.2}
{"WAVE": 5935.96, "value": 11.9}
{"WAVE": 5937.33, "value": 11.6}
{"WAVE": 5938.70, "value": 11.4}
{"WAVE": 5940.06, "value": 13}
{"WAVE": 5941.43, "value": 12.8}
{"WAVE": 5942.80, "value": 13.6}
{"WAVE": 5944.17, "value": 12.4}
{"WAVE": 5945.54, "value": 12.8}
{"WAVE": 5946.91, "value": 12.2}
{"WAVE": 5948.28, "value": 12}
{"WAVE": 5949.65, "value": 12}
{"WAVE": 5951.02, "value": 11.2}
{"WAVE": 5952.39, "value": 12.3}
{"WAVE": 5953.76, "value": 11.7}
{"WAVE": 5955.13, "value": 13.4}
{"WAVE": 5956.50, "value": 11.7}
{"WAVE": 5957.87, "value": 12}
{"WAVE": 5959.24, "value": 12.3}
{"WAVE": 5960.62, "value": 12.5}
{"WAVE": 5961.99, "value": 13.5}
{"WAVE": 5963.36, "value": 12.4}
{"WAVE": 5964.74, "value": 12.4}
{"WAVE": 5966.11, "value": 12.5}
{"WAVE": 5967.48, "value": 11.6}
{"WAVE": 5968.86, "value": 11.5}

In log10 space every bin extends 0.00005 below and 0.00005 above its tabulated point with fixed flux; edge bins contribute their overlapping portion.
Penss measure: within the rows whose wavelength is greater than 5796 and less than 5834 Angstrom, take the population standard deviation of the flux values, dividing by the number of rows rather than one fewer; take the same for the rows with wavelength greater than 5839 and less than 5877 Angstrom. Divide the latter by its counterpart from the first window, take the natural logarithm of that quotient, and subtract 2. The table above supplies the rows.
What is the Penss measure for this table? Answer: -2.5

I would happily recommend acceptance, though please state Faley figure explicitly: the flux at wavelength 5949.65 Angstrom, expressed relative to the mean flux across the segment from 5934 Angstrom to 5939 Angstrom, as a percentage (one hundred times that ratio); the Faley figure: 100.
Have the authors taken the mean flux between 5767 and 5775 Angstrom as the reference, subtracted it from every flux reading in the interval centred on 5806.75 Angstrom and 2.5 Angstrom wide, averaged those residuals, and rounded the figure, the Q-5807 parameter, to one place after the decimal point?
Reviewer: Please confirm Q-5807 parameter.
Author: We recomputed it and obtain -3.5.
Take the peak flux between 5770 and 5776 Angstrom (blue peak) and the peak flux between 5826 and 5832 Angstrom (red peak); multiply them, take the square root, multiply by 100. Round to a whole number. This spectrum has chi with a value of 1245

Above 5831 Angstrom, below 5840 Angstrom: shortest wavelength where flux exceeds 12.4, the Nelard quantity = 5832.99 Angstrom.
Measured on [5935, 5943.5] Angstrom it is 5940.06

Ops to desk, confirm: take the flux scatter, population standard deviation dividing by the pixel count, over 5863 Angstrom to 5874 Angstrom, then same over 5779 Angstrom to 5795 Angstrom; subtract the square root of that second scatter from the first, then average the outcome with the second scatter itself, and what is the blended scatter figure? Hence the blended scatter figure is 0.3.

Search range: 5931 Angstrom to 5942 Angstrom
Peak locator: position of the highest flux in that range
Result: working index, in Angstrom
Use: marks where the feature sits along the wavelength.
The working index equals 5933.23 Angstrom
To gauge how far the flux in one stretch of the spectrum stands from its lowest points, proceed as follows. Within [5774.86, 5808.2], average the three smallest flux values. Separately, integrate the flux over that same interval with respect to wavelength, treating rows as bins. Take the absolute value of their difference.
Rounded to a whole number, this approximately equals 405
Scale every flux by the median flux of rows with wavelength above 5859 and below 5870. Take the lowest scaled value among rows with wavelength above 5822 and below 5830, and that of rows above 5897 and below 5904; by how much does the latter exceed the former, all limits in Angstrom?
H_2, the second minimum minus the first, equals 0.099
